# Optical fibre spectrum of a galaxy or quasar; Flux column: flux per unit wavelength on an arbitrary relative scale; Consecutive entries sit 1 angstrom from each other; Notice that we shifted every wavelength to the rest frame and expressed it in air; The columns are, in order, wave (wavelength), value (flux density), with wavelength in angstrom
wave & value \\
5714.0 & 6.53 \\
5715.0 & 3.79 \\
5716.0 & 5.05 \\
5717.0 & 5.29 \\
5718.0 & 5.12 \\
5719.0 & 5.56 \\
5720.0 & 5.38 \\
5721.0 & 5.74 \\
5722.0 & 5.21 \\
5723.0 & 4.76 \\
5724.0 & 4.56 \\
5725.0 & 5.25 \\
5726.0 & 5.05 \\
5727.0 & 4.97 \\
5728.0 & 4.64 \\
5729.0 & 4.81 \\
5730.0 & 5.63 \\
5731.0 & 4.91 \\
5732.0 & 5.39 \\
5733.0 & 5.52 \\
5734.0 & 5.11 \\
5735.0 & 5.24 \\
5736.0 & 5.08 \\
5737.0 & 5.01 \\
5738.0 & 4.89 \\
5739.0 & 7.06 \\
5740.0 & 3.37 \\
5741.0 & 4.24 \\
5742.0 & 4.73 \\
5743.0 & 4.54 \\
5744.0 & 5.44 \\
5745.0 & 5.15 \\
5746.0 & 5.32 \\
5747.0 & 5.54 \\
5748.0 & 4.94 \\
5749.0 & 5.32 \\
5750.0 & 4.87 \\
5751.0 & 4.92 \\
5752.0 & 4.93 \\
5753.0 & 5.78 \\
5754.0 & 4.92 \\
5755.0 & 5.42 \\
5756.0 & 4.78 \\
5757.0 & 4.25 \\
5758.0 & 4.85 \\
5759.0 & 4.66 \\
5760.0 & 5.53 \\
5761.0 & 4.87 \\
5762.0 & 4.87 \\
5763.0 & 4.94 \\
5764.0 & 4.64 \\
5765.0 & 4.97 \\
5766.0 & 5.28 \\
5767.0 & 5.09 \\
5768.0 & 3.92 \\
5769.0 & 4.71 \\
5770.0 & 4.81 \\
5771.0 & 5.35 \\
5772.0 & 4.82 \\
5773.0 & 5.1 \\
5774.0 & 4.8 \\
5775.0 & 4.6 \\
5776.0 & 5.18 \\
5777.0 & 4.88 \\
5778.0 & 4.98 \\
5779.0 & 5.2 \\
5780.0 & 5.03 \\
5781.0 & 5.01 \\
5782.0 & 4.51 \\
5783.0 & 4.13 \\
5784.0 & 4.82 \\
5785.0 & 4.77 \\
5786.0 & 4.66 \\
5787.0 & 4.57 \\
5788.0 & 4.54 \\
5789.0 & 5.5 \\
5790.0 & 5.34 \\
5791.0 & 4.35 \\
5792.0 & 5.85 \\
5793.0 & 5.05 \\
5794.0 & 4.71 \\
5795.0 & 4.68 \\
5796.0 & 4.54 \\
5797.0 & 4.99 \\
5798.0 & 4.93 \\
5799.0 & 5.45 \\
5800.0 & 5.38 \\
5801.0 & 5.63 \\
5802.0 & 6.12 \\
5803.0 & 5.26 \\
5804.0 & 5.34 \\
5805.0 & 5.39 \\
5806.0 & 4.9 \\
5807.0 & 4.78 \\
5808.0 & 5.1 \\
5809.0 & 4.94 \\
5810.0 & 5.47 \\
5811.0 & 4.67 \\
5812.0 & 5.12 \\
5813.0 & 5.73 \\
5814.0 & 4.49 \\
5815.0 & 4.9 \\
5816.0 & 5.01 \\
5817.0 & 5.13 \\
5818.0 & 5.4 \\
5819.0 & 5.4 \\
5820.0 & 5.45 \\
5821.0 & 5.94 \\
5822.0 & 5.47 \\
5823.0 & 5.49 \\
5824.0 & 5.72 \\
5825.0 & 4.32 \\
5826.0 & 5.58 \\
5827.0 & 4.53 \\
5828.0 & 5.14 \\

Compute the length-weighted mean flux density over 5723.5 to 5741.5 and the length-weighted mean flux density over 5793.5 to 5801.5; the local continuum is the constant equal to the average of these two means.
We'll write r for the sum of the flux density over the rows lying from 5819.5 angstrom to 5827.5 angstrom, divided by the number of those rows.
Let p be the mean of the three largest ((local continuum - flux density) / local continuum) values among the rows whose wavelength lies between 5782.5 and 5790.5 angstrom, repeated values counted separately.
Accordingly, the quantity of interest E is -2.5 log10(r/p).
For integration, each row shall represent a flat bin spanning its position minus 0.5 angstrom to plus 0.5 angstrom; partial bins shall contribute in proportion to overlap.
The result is -4.1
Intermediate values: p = 0.12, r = 5.3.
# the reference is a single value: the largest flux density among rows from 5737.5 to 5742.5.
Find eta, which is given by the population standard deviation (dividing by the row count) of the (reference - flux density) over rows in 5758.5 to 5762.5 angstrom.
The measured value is 0.328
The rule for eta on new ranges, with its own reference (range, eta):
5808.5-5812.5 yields 0.291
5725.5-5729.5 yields 0.157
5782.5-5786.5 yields 0.275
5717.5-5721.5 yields 0.229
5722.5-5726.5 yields 0.265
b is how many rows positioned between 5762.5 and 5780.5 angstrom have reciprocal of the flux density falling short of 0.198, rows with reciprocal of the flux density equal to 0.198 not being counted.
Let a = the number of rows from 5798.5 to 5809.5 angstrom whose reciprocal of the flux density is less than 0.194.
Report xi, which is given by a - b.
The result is 1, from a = 7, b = 6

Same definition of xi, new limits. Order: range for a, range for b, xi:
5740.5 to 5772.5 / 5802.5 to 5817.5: 1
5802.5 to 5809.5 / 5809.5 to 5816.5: 0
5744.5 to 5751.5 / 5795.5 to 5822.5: -14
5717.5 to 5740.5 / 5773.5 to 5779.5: 8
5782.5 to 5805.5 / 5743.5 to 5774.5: -2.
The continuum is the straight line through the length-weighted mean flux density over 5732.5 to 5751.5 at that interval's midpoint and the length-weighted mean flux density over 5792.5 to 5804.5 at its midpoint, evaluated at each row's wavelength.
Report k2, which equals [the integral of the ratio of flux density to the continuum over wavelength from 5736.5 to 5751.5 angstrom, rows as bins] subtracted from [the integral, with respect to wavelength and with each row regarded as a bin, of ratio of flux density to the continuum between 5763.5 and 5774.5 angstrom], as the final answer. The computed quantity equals -4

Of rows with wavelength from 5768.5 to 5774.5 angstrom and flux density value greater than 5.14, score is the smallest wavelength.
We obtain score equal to 5771.0 angstrom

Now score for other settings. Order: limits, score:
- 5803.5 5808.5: 5804.0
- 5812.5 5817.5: 5813.0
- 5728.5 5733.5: 5730.0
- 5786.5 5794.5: 5789.0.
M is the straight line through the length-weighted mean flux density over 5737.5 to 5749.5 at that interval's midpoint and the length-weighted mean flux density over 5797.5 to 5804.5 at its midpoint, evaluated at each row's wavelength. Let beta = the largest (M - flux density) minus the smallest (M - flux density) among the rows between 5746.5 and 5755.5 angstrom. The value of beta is 0.9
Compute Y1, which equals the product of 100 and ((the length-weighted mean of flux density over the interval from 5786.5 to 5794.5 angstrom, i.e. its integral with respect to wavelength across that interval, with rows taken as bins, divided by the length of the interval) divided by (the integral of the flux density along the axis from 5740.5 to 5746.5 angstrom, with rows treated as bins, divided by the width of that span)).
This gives 102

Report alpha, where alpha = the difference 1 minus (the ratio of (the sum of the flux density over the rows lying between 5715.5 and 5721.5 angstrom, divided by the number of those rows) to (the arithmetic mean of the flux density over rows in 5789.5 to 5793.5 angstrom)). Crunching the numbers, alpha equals -0.04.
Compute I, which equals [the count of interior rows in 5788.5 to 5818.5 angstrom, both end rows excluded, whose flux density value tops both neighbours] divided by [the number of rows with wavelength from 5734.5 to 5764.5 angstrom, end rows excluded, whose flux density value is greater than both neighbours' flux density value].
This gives 0.80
